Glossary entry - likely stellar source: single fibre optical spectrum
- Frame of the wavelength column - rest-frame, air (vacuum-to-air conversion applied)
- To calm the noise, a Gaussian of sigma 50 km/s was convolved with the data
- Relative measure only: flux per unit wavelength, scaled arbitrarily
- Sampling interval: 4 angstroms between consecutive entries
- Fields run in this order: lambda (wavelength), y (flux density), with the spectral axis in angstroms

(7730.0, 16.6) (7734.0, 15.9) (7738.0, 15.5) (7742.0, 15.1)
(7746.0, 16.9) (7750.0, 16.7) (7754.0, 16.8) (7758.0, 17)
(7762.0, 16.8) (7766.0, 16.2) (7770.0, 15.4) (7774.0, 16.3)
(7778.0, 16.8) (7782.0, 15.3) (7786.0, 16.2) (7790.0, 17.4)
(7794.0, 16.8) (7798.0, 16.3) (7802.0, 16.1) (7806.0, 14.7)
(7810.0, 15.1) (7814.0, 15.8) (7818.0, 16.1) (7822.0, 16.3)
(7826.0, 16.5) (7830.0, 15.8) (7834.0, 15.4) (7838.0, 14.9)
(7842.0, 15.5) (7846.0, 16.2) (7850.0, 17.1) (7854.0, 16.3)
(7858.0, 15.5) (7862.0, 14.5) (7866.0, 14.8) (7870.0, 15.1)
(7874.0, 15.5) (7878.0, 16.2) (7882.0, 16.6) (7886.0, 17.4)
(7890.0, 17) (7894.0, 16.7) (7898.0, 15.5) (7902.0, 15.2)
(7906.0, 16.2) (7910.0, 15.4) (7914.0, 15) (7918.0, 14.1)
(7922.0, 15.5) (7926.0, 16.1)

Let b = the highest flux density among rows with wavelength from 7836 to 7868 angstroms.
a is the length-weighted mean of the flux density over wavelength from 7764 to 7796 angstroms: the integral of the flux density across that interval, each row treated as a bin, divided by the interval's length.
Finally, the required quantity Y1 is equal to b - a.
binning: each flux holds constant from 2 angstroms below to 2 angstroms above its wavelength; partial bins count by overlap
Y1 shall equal 0.80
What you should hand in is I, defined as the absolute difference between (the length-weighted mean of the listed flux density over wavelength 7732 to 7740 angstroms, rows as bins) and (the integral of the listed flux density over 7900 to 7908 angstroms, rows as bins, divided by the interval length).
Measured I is 0.0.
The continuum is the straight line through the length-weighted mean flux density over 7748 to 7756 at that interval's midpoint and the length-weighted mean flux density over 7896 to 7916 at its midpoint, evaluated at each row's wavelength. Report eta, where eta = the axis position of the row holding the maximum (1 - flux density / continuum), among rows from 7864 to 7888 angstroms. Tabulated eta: 7866.0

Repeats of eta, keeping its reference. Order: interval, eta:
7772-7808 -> 7806.0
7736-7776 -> 7742.0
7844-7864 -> 7862.0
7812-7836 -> 7834.0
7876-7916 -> 7914.0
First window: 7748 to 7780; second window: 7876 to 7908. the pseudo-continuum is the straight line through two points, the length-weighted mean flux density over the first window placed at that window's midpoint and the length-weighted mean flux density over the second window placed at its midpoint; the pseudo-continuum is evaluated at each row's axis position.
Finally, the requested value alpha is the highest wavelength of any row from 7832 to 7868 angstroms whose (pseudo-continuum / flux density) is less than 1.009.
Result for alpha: 7854.0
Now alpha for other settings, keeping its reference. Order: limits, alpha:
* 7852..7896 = 7894.0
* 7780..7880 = 7854.0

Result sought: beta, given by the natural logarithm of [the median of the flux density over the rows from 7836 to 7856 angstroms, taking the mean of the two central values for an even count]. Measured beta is 2.79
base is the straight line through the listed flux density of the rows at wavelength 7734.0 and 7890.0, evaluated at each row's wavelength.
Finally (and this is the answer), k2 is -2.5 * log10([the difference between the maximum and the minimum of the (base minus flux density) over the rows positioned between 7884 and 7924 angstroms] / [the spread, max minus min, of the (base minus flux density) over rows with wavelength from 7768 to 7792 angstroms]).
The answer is -0.6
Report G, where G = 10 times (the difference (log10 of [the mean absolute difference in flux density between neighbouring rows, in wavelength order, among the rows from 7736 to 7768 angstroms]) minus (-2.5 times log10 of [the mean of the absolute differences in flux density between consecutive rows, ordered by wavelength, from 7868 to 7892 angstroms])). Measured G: -9.7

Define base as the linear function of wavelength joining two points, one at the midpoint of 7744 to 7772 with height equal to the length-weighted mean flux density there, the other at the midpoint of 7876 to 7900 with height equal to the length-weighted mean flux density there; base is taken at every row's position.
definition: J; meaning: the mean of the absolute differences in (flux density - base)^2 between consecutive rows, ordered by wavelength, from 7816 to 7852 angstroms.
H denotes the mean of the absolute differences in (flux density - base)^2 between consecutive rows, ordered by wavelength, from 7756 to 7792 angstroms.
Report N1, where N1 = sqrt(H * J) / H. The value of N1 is 0.96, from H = 0.8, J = 0.72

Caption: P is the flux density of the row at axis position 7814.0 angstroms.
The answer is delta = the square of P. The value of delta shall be 250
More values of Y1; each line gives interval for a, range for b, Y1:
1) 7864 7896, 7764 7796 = 1.24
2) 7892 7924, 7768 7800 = 1.95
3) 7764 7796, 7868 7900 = 1.10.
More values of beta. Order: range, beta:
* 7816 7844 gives 2.76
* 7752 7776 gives 2.81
